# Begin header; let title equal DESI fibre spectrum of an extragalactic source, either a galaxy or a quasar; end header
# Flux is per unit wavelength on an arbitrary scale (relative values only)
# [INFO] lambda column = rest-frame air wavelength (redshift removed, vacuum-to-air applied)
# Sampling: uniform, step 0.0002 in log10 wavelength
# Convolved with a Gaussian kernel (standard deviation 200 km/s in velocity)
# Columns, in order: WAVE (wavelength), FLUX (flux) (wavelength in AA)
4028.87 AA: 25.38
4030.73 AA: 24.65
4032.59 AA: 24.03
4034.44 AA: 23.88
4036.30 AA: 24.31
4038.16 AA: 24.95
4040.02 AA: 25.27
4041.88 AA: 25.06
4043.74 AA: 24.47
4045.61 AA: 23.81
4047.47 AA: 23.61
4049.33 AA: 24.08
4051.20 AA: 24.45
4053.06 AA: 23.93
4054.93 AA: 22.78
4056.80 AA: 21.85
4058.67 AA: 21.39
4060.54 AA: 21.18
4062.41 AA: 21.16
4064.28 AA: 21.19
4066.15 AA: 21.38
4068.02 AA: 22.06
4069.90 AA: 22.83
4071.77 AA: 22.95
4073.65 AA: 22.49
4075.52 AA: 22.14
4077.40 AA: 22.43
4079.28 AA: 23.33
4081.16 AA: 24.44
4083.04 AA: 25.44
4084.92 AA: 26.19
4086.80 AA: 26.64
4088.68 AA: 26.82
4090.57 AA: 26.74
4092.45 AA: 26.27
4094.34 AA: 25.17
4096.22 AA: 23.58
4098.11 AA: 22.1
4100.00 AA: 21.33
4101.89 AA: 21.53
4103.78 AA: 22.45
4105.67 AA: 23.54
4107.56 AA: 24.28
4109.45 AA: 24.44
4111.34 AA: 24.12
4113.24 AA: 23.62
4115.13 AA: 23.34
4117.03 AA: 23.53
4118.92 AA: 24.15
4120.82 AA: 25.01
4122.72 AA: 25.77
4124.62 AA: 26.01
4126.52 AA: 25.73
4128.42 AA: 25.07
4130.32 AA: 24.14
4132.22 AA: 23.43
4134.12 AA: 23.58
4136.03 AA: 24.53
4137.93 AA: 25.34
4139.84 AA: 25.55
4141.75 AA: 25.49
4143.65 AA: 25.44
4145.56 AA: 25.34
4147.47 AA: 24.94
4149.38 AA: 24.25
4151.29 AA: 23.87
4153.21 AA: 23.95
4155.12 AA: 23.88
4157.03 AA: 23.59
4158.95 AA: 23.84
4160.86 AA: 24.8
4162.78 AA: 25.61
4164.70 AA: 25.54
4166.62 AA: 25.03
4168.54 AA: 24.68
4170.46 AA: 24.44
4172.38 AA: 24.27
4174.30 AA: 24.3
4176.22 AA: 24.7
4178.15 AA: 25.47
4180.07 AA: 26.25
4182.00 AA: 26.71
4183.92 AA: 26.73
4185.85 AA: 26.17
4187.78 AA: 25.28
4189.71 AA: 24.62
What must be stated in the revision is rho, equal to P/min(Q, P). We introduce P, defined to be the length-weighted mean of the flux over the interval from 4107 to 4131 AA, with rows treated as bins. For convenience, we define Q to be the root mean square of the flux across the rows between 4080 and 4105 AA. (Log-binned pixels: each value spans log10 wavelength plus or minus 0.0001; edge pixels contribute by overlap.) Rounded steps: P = 24.6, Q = 24.6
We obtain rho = 1.00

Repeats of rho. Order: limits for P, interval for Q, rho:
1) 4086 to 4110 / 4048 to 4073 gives 1.08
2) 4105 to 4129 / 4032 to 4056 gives 1.01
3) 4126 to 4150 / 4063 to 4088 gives 1.06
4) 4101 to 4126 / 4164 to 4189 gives 1.00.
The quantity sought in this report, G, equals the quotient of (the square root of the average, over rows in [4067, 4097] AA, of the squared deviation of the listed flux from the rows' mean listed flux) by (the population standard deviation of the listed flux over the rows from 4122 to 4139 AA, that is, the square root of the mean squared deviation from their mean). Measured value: 1.9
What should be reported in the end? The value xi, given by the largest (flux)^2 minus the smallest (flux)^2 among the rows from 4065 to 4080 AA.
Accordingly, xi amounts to 87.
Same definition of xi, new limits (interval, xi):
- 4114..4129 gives 132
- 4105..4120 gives 53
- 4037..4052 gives 81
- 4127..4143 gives 104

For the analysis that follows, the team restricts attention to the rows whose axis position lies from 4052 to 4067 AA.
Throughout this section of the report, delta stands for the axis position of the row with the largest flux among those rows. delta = 4053.06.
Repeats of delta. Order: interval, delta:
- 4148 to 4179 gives 4162.78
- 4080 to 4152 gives 4088.68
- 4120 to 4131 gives 4124.62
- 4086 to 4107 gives 4088.68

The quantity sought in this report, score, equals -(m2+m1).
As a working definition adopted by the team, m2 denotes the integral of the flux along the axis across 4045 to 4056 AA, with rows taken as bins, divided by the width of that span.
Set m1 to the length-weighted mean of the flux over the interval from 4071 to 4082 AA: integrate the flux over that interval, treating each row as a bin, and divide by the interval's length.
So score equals -46.7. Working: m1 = 22.9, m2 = 23.8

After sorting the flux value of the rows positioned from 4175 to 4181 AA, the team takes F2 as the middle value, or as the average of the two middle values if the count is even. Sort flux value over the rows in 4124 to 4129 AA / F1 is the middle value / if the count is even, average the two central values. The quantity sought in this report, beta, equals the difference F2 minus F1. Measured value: -0.26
